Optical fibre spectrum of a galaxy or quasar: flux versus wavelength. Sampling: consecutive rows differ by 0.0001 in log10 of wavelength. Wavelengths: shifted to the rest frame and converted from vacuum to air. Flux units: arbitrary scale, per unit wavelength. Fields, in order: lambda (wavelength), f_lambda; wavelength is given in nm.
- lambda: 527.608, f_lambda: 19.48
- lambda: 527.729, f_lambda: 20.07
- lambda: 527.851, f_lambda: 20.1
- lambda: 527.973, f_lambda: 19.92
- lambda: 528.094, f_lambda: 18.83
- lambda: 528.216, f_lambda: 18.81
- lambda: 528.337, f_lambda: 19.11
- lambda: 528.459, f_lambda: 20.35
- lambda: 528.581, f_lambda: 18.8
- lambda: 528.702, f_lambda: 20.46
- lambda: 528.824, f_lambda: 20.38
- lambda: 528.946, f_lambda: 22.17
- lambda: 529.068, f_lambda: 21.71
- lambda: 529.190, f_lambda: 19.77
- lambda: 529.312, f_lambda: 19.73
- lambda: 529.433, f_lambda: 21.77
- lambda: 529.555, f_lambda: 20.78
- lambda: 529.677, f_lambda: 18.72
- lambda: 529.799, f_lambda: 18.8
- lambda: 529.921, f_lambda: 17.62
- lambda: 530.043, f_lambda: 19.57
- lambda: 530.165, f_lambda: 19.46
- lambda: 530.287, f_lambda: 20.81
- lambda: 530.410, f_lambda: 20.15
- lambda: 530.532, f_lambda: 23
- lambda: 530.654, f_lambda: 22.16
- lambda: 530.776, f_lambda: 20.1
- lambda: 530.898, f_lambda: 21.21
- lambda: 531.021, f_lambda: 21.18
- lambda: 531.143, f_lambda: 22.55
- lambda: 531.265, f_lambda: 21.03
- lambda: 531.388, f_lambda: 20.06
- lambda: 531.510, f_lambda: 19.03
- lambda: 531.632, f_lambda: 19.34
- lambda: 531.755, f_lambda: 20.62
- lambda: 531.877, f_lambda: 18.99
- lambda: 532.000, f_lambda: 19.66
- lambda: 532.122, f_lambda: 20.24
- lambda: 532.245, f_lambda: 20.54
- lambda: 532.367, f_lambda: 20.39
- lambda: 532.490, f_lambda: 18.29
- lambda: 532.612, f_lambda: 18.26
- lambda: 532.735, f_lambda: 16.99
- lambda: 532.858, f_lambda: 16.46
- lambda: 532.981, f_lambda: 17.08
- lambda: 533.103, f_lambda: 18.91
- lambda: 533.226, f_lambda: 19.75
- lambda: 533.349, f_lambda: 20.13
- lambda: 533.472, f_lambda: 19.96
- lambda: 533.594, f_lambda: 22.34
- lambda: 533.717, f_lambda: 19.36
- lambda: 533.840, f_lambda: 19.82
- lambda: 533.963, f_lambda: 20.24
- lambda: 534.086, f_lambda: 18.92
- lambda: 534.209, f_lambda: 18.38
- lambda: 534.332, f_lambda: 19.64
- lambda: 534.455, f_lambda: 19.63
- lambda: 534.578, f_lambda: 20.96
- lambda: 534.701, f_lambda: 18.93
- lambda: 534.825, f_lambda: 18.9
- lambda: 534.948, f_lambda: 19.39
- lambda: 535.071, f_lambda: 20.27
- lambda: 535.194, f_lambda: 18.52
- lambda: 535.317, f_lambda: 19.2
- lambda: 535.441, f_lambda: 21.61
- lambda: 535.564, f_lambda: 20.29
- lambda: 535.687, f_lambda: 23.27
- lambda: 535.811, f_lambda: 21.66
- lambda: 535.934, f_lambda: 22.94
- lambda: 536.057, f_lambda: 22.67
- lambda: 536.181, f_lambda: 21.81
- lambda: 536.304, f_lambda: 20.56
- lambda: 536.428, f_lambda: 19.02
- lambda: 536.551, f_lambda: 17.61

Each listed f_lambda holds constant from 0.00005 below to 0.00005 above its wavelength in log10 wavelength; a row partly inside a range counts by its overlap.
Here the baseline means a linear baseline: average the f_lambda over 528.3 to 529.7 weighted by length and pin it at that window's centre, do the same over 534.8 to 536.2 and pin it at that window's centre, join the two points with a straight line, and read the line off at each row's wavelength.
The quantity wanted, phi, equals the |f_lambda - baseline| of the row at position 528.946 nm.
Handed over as 1.8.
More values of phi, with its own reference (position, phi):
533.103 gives 1.8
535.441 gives 0.7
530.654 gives 1.6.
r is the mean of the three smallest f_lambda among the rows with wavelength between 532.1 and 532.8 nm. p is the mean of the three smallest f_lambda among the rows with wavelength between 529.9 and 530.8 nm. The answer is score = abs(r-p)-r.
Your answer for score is -16.8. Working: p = 18.9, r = 17.8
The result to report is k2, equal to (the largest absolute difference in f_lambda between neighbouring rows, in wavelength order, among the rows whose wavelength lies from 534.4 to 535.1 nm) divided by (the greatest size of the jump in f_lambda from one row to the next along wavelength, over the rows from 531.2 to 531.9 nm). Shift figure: 1.25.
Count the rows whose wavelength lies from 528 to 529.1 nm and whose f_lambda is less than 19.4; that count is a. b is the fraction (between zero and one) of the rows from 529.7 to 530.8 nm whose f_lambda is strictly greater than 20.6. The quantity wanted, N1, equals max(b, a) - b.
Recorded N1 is 3.7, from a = 4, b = 0.33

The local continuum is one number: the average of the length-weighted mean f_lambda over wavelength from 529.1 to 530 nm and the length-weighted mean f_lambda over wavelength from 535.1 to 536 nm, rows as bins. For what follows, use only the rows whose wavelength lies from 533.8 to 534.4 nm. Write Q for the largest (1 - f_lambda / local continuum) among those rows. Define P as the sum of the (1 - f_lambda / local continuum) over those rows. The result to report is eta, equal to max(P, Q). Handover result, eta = 0.238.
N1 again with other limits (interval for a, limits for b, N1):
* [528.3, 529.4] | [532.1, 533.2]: 2.0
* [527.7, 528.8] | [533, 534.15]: 3.9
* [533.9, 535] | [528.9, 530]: 4.6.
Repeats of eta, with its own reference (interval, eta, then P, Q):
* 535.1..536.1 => 0.091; -0.35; 0.09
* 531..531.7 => 0.066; -0.05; 0.07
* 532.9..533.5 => 0.295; 0.30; 0.16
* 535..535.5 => 0.092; 0.09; 0.09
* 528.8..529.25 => 0.029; -0.13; 0.03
